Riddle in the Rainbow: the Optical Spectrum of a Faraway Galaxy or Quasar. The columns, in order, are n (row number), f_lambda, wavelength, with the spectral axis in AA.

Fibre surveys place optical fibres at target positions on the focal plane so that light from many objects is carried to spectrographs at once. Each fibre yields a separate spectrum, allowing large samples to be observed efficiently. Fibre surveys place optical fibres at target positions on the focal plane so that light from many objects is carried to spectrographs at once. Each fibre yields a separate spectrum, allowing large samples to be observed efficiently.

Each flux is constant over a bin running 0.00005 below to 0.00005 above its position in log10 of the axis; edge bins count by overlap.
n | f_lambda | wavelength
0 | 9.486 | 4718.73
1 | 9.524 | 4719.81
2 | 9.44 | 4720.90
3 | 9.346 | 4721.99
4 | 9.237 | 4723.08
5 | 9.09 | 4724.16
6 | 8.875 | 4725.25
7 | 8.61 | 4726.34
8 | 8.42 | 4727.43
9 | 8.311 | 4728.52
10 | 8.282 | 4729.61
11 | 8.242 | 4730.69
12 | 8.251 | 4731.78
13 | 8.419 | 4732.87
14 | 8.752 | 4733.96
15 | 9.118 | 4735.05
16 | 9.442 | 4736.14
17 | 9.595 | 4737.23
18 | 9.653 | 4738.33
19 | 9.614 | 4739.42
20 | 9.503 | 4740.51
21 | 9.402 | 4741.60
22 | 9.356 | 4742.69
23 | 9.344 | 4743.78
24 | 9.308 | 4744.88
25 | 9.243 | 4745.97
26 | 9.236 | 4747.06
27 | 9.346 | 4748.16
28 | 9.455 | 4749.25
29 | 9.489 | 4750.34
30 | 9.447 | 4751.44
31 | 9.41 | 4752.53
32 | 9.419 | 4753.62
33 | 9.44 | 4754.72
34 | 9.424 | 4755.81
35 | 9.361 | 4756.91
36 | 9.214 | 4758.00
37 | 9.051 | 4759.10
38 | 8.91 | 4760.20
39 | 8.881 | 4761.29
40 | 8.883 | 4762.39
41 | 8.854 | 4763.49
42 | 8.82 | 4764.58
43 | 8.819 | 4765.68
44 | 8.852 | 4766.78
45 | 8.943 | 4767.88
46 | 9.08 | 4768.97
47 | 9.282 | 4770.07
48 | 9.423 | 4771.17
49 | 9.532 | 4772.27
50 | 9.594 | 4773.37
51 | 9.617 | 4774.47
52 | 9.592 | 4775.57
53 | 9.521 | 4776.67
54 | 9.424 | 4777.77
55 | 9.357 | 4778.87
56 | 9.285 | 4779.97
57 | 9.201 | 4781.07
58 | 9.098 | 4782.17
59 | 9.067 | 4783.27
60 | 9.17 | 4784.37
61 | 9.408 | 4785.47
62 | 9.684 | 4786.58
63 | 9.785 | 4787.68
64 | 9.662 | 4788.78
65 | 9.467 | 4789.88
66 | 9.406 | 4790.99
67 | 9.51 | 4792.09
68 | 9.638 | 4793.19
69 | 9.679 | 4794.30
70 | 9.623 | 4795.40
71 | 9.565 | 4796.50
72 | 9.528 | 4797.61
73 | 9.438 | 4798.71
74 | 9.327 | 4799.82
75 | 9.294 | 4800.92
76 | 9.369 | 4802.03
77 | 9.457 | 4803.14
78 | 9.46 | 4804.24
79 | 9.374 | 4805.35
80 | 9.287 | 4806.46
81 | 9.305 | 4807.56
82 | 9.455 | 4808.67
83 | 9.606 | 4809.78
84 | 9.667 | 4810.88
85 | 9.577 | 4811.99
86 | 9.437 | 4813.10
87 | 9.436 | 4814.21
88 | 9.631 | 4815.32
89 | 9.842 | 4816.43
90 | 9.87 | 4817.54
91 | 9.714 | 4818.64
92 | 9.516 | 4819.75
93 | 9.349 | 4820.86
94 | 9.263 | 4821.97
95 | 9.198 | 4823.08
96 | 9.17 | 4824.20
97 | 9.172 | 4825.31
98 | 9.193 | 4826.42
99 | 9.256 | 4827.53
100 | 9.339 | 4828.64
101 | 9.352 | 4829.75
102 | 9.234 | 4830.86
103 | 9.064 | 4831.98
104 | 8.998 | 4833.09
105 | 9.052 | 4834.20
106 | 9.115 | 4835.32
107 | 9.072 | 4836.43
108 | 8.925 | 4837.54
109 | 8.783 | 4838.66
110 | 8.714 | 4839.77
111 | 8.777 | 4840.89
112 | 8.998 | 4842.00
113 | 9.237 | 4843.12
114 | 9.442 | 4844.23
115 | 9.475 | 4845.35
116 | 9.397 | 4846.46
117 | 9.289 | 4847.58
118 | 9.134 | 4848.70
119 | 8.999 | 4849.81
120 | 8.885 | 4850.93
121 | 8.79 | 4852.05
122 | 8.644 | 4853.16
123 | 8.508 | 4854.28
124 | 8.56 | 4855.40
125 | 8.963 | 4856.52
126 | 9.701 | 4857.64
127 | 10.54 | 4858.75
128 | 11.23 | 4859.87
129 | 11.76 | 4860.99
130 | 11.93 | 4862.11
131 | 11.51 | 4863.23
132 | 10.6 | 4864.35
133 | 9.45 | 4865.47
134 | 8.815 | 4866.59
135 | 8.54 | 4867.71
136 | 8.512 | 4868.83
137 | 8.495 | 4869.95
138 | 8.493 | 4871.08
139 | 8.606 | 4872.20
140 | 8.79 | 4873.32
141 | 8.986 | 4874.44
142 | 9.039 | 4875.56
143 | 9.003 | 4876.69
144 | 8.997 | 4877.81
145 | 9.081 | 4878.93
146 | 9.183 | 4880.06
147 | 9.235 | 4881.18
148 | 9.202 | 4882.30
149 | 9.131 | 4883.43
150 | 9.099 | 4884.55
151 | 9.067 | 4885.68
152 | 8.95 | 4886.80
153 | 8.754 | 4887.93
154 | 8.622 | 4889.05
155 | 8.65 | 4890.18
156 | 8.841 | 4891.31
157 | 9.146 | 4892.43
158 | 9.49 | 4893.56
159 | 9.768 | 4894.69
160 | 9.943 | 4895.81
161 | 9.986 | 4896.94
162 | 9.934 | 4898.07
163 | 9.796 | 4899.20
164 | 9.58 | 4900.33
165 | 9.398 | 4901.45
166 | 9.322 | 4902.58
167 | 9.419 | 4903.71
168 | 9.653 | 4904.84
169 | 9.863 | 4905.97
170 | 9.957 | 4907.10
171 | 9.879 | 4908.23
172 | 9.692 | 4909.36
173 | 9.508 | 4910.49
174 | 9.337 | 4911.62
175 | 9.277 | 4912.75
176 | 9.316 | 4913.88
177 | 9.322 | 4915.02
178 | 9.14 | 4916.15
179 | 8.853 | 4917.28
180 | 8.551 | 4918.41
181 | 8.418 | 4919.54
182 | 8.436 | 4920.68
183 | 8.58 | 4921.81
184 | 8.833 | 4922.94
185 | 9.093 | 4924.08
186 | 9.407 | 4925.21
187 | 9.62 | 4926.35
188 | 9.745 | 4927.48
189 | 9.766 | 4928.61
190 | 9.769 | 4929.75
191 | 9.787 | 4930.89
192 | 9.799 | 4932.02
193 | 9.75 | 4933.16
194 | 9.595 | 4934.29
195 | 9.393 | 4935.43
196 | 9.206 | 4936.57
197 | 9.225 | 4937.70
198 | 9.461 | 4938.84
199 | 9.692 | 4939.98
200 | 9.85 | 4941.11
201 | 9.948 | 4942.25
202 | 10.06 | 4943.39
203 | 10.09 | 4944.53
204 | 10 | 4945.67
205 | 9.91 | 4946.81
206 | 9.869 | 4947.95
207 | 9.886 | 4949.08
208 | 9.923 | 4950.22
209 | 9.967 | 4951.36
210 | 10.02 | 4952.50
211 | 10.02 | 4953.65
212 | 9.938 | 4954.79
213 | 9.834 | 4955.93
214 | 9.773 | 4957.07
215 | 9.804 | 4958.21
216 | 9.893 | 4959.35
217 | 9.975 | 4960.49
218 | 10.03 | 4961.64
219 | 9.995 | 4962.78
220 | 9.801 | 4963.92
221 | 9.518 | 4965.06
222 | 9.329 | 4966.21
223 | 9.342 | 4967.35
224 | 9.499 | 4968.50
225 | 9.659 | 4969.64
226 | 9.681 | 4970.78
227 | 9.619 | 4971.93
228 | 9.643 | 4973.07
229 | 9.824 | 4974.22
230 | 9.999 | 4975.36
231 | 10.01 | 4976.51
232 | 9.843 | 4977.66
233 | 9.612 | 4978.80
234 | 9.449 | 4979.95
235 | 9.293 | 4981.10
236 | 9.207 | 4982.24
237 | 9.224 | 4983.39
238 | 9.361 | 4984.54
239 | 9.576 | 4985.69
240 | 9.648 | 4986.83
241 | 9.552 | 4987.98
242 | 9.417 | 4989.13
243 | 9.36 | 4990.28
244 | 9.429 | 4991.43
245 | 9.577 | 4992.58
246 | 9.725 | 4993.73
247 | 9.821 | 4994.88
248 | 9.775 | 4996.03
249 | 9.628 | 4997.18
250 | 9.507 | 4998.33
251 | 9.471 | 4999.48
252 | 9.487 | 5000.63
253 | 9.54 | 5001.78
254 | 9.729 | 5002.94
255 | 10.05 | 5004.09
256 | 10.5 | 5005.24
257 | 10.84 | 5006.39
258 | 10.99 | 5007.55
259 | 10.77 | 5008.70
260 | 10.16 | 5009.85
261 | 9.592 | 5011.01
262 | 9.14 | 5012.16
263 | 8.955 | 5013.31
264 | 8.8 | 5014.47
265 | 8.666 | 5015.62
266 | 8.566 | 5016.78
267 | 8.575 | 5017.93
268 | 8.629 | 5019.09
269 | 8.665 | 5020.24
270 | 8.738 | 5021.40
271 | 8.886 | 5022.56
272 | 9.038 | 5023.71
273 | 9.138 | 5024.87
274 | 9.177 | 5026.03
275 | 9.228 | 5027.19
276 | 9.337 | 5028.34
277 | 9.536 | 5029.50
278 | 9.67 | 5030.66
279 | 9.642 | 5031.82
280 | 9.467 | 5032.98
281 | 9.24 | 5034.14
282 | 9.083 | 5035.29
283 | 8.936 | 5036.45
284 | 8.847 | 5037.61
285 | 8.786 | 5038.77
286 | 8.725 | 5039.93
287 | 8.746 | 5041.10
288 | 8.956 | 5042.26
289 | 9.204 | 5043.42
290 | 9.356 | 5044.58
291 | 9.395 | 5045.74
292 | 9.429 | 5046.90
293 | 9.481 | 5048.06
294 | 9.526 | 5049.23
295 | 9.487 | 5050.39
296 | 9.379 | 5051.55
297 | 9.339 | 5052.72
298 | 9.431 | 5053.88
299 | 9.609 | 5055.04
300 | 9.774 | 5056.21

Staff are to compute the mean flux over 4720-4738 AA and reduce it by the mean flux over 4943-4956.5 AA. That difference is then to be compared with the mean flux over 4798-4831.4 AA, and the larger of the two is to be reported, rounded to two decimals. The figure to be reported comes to 9.42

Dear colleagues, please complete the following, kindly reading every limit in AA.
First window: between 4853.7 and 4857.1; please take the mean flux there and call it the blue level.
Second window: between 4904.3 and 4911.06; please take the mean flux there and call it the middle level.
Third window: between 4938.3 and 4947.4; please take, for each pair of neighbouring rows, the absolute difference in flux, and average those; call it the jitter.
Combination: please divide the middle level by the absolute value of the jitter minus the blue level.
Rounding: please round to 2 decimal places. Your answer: 1.14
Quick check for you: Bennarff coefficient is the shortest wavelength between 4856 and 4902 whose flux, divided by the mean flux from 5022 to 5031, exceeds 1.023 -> 4857.64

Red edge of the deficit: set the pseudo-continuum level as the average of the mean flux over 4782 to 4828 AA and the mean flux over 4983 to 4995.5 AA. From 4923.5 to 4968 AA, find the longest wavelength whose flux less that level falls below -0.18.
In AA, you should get 4937.70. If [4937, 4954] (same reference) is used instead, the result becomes 4937.70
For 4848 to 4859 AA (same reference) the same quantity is 4856.52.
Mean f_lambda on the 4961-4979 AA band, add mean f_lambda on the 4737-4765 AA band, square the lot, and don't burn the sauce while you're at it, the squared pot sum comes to 361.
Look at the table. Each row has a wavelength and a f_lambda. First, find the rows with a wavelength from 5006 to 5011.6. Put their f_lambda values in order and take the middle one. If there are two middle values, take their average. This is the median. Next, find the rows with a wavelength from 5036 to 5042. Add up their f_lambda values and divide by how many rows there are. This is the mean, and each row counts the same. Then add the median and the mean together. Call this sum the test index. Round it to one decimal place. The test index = 19.6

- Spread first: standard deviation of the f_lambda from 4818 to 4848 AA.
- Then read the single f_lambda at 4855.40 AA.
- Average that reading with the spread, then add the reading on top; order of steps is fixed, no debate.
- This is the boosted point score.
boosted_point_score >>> 13.0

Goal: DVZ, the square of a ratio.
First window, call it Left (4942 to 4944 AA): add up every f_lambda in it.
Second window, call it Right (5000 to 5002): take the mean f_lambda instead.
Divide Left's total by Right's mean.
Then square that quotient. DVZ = 4.4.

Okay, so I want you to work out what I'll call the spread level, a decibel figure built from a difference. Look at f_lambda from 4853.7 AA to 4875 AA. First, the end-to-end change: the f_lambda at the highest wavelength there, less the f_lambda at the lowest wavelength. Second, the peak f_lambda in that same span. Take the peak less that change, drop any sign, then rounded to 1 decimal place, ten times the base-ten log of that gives 10.6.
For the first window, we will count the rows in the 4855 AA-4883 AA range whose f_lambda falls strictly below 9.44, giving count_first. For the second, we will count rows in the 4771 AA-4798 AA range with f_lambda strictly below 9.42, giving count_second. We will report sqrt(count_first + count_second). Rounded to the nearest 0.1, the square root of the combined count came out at 5.0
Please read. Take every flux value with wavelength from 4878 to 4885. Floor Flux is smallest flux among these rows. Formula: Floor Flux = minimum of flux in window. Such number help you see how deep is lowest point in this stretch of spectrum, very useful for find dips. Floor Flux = 9.081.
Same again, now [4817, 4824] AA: 9.198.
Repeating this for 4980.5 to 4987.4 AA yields 9.207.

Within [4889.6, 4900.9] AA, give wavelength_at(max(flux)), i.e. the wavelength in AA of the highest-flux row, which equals 4896.94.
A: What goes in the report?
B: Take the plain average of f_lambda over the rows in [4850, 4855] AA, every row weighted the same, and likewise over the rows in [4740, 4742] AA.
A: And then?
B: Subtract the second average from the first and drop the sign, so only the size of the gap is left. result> 0.7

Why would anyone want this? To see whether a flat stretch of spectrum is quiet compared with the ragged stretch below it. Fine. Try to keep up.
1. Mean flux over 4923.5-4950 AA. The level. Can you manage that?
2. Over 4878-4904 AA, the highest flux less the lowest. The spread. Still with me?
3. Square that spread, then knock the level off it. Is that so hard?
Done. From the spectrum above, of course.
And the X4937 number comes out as -7.8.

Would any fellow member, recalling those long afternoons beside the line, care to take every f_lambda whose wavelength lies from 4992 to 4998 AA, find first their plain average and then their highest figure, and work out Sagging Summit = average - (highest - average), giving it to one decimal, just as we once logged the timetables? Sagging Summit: 9.6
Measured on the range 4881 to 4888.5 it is 8.9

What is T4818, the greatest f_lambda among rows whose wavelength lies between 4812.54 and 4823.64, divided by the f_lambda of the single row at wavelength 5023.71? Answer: 1.09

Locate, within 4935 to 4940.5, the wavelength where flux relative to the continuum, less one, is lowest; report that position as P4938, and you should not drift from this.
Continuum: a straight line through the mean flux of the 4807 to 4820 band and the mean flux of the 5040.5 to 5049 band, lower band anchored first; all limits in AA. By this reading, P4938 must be 4936.57 AA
